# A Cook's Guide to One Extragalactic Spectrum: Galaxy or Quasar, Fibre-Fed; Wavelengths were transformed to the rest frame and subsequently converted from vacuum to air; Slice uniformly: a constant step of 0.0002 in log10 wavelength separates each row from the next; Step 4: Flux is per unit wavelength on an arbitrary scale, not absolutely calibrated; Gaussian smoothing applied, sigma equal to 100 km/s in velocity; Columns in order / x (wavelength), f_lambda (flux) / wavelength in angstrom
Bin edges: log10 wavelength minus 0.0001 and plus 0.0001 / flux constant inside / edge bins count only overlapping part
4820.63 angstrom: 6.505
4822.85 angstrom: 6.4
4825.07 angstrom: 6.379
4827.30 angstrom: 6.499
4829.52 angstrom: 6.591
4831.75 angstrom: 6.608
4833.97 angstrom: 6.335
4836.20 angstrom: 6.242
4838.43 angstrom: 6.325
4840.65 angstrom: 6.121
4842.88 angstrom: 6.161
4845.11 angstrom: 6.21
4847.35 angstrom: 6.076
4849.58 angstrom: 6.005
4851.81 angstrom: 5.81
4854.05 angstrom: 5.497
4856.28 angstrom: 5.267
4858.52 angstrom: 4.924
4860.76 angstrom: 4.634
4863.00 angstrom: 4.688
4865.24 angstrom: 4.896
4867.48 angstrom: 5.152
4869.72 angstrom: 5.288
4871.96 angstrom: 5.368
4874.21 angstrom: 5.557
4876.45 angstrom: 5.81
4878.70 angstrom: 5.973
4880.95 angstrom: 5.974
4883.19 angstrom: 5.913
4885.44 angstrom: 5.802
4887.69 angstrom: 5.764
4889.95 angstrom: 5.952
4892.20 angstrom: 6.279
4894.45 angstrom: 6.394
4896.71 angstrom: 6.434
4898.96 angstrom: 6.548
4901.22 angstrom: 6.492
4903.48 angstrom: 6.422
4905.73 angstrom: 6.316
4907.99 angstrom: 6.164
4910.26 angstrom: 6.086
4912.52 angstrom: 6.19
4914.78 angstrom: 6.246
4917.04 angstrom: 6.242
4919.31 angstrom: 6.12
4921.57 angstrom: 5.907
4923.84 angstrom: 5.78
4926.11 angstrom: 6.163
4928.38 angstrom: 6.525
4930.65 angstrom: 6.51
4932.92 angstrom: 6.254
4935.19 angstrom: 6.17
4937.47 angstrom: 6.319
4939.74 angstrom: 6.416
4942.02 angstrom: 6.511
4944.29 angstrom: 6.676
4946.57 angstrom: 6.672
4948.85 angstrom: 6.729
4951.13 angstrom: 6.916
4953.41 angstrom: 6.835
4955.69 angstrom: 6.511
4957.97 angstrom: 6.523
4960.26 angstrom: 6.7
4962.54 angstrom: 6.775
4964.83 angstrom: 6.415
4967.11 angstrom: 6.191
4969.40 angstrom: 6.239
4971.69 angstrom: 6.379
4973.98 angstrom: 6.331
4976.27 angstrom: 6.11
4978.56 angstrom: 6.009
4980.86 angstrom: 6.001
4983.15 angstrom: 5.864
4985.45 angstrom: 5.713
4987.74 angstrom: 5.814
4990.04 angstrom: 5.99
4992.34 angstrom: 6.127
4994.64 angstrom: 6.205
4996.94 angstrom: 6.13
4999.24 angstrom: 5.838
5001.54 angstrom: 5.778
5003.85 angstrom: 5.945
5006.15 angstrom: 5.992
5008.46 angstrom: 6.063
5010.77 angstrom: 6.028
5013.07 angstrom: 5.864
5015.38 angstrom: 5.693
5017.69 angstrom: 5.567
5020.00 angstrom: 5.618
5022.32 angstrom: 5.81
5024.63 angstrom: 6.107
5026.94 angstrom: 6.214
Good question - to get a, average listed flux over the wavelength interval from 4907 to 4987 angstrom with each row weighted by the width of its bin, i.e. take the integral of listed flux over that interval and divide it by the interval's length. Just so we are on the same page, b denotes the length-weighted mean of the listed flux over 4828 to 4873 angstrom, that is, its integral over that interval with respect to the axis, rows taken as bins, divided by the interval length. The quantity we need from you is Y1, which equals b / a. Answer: 0.90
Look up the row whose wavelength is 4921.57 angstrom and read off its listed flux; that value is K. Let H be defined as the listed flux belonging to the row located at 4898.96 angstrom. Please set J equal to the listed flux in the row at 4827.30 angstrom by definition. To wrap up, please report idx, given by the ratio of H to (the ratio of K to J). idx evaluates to 7.2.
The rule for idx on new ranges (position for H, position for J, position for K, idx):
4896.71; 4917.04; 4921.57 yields 6.8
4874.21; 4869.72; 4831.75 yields 4.4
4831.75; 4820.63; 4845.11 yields 6.9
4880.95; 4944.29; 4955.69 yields 6.1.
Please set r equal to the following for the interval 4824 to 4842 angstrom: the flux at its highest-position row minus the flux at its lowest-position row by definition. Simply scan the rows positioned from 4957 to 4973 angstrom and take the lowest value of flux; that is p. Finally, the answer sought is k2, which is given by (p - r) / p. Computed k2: 1.04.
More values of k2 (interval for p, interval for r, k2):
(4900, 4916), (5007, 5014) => 1.03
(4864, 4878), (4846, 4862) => 1.29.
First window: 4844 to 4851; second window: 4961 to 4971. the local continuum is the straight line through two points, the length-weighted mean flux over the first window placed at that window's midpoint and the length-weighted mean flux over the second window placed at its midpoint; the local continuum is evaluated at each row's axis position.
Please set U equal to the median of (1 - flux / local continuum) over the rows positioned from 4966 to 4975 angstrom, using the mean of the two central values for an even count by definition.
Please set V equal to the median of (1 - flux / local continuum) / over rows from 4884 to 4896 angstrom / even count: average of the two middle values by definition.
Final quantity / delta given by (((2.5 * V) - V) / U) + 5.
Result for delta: 7.6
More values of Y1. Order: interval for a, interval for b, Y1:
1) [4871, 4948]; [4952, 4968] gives 1.06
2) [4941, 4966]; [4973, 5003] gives 0.90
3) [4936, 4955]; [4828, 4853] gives 0.94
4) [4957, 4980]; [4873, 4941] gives 0.97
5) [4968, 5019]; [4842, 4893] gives 0.94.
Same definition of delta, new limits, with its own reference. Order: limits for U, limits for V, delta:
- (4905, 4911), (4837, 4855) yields 4.6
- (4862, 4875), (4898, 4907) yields 4.6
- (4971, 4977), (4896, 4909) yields 2.2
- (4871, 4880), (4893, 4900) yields 4.3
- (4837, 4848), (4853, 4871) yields -12.7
